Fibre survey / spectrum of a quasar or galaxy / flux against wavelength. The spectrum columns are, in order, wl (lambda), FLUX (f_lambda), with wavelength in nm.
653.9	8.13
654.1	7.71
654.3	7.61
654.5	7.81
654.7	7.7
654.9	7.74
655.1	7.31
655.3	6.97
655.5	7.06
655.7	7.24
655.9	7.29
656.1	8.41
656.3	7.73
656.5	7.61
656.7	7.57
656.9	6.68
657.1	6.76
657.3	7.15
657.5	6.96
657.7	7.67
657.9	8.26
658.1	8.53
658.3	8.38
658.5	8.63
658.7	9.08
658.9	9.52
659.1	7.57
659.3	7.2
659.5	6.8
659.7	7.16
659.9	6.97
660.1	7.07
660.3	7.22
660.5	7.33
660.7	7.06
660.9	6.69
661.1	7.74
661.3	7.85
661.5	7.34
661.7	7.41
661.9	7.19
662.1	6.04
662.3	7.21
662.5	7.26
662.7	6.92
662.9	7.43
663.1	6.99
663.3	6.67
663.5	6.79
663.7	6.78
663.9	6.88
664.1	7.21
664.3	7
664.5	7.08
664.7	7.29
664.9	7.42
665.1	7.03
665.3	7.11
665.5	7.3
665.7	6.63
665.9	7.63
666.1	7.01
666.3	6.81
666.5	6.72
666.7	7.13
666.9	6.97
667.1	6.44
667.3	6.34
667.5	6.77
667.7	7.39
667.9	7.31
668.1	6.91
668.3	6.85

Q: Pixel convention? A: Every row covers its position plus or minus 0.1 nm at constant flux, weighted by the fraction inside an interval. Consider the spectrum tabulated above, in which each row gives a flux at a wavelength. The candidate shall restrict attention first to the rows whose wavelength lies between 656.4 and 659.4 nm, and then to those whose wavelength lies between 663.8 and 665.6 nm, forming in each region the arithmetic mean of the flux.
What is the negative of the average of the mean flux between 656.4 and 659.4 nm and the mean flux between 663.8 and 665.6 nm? -7.5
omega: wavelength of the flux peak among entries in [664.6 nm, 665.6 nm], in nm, 664.9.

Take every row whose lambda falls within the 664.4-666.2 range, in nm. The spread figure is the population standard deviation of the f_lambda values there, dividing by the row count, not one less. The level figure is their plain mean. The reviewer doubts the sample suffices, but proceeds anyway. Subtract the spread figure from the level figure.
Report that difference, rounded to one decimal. 6.9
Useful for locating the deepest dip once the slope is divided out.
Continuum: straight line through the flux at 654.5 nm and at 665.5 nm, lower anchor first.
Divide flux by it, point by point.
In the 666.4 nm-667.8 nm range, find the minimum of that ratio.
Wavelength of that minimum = 667.3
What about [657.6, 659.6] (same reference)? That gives 659.5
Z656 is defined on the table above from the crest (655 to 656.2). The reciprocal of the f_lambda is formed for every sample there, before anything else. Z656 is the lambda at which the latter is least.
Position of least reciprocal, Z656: 656.1 nm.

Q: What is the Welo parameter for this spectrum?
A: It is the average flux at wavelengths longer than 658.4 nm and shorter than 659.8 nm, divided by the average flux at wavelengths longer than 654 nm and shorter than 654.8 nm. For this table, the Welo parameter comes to 1.04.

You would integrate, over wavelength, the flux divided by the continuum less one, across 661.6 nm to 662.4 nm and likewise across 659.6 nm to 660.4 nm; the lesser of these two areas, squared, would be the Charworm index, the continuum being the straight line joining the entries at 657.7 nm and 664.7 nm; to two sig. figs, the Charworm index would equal 0.0026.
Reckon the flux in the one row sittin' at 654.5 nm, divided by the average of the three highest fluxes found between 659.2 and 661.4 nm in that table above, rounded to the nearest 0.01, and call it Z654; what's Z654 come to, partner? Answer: 1.02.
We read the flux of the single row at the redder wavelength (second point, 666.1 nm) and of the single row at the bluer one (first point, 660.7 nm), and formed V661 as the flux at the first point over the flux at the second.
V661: 1.01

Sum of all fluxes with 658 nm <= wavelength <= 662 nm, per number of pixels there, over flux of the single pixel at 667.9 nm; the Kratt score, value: 1.04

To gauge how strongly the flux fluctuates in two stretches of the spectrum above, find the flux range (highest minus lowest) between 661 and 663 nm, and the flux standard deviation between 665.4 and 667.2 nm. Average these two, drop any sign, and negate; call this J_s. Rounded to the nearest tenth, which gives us -1.1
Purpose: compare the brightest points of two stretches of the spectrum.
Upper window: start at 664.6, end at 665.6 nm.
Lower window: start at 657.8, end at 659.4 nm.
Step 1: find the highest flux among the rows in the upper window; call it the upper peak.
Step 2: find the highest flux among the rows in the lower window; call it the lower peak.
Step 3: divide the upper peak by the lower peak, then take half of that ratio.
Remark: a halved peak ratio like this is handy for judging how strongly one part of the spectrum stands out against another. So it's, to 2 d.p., 0.39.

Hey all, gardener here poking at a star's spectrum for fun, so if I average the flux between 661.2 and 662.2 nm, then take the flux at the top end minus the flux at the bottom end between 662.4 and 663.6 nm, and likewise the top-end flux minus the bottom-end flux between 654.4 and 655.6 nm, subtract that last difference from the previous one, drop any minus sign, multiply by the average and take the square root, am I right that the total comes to 1.4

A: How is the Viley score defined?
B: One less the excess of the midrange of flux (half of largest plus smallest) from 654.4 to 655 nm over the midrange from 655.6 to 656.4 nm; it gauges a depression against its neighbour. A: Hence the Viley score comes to 1.1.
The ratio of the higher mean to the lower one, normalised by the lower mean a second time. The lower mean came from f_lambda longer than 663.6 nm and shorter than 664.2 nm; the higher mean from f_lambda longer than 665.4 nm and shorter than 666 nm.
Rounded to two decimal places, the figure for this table 0.15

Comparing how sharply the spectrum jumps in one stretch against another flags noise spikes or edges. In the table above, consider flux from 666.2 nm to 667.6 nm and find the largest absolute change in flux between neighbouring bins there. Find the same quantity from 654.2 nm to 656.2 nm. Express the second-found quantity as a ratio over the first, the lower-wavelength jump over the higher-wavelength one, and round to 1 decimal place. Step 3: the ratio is 2.1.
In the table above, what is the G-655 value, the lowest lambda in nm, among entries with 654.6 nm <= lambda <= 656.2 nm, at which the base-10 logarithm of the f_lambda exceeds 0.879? 654.7 nm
